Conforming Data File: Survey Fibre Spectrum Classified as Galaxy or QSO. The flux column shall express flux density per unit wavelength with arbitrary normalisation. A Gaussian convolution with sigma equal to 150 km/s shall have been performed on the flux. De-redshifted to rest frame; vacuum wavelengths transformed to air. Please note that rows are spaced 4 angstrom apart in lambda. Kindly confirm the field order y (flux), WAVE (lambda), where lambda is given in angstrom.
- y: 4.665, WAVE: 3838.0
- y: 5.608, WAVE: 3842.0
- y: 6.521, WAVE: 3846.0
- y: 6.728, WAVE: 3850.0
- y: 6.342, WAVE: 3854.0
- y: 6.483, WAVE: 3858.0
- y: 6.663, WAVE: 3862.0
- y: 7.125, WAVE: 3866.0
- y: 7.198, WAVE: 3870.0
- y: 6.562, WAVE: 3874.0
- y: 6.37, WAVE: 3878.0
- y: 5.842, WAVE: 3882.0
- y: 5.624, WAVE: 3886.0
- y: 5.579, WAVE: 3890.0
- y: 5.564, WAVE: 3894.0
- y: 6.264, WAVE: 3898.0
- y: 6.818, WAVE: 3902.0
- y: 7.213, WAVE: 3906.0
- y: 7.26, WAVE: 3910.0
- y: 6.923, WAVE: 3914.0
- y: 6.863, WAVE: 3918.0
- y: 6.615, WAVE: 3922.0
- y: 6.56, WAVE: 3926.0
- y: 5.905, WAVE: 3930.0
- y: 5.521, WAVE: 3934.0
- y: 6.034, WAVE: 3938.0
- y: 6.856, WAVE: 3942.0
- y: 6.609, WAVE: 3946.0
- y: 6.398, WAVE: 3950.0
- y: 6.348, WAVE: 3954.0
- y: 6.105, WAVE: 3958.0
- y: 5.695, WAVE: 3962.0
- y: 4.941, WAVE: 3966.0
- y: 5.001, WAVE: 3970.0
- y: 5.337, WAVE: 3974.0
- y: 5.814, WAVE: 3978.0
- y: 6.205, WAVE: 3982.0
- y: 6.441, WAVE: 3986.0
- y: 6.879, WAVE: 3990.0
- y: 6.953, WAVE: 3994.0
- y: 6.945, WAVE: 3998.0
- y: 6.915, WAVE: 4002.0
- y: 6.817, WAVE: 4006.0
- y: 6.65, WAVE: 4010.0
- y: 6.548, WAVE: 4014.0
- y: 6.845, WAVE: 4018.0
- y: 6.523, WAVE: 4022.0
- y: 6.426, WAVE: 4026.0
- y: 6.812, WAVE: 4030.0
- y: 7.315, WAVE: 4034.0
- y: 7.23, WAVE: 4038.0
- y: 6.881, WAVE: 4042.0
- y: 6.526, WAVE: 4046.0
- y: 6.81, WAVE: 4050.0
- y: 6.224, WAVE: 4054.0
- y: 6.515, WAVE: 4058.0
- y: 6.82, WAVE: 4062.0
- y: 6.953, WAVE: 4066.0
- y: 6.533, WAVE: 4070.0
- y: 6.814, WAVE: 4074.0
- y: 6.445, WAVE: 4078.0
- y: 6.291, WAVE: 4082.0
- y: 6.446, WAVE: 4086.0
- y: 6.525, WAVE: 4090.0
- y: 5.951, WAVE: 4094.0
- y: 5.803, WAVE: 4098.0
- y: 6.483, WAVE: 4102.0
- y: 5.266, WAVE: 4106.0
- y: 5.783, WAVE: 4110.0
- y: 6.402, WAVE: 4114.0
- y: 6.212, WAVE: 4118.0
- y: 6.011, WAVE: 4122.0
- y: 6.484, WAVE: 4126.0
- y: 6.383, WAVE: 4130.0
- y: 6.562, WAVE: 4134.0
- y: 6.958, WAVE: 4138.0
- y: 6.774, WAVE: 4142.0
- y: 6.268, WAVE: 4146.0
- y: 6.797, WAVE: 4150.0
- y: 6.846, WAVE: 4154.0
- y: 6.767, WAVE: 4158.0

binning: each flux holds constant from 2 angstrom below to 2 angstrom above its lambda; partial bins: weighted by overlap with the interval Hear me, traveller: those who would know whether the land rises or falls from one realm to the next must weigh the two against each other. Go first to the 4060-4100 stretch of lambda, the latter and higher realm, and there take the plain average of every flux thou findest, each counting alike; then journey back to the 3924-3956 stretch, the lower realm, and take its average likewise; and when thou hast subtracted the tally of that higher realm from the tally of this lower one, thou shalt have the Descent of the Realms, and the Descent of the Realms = -0.2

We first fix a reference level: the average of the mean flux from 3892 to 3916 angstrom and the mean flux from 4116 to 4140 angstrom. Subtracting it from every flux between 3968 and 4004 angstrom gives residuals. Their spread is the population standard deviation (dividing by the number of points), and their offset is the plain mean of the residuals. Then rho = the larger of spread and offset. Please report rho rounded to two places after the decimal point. 0.70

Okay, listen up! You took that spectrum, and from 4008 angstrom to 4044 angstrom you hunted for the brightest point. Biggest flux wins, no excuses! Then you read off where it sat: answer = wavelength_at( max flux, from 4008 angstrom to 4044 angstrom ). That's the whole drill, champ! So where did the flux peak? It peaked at 4034.0 angstrom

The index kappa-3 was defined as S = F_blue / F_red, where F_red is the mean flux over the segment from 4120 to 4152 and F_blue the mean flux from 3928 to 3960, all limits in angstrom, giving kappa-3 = 0.95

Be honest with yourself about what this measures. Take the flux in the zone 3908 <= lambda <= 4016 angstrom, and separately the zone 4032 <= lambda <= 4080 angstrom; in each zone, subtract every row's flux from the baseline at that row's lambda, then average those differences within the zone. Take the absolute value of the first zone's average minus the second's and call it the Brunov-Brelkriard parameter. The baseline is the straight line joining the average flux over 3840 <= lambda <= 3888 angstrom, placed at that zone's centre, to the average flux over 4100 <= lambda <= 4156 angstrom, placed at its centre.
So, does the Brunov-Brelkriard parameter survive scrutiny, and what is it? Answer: 0.43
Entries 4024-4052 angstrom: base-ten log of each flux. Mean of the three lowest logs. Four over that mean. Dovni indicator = 4.89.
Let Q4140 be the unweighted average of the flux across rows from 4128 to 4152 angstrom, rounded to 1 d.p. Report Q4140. 6.6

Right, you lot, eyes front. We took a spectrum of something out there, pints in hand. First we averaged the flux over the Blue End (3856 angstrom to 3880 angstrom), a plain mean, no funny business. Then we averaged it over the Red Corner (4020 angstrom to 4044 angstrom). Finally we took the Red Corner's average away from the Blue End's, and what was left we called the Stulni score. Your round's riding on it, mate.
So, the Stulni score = -0.1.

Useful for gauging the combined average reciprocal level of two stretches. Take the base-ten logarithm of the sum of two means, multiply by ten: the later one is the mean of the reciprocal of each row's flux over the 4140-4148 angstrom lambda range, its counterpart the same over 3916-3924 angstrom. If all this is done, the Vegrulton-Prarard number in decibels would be -5.2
